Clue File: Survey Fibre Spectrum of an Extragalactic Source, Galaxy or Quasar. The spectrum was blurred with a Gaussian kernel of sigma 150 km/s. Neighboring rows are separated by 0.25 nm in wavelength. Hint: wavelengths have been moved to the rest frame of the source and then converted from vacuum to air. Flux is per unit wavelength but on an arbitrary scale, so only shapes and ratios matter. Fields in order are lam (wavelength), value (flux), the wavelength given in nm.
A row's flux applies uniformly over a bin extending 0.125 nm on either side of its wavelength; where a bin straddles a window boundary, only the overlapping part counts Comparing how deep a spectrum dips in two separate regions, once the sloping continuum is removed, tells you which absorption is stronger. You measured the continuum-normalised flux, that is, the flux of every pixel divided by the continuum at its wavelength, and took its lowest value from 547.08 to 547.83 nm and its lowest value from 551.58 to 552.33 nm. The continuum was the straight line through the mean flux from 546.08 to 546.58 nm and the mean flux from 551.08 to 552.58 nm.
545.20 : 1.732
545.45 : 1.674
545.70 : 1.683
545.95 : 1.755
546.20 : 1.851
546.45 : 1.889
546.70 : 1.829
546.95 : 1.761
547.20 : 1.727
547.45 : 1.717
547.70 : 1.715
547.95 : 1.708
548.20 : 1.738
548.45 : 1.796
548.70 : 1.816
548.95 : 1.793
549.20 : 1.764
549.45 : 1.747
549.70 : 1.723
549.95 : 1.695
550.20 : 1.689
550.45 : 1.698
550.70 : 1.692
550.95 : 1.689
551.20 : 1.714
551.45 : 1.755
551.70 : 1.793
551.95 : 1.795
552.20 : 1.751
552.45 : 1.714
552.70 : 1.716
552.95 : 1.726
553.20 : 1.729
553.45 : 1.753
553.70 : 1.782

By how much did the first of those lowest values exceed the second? -0.07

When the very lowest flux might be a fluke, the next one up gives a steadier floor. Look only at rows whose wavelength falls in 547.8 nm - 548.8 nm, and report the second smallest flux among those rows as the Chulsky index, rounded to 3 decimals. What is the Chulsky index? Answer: 1.738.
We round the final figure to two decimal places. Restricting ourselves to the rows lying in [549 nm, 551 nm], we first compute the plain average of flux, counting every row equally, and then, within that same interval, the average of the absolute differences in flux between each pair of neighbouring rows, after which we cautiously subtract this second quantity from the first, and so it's 1.70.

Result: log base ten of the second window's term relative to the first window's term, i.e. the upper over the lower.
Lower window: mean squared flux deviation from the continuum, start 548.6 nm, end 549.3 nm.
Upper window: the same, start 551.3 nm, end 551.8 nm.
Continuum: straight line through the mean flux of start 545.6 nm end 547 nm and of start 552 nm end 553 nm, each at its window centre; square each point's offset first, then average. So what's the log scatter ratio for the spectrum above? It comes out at 0.2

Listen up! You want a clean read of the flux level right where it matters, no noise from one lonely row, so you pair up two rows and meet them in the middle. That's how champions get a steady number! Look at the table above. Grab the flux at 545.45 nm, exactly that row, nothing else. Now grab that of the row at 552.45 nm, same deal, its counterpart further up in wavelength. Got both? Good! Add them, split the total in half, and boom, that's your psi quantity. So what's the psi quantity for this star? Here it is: 1.69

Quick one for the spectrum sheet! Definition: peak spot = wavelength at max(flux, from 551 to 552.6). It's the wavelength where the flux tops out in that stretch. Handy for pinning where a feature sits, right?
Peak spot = 551.95 nm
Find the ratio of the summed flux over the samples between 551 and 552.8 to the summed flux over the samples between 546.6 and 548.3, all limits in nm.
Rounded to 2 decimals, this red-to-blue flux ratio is 1.00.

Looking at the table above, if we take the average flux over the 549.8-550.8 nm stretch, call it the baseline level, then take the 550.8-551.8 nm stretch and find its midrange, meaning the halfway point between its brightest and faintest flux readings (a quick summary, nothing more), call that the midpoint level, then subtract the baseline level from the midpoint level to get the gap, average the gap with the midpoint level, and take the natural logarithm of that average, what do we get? -0.112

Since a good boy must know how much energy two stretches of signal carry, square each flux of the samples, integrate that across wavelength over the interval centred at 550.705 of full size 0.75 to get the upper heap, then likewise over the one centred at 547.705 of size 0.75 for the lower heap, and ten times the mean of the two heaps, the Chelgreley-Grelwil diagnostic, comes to 21.8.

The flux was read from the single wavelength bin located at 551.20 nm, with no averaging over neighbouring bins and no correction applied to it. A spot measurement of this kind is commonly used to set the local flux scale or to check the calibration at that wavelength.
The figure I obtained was 1.714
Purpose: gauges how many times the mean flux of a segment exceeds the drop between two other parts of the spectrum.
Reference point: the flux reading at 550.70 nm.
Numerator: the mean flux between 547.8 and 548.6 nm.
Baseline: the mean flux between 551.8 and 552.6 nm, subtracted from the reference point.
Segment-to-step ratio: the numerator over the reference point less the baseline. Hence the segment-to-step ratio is -28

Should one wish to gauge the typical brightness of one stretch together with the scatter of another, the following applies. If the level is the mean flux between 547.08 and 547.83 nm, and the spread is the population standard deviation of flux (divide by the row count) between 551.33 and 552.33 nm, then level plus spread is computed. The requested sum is 1.74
